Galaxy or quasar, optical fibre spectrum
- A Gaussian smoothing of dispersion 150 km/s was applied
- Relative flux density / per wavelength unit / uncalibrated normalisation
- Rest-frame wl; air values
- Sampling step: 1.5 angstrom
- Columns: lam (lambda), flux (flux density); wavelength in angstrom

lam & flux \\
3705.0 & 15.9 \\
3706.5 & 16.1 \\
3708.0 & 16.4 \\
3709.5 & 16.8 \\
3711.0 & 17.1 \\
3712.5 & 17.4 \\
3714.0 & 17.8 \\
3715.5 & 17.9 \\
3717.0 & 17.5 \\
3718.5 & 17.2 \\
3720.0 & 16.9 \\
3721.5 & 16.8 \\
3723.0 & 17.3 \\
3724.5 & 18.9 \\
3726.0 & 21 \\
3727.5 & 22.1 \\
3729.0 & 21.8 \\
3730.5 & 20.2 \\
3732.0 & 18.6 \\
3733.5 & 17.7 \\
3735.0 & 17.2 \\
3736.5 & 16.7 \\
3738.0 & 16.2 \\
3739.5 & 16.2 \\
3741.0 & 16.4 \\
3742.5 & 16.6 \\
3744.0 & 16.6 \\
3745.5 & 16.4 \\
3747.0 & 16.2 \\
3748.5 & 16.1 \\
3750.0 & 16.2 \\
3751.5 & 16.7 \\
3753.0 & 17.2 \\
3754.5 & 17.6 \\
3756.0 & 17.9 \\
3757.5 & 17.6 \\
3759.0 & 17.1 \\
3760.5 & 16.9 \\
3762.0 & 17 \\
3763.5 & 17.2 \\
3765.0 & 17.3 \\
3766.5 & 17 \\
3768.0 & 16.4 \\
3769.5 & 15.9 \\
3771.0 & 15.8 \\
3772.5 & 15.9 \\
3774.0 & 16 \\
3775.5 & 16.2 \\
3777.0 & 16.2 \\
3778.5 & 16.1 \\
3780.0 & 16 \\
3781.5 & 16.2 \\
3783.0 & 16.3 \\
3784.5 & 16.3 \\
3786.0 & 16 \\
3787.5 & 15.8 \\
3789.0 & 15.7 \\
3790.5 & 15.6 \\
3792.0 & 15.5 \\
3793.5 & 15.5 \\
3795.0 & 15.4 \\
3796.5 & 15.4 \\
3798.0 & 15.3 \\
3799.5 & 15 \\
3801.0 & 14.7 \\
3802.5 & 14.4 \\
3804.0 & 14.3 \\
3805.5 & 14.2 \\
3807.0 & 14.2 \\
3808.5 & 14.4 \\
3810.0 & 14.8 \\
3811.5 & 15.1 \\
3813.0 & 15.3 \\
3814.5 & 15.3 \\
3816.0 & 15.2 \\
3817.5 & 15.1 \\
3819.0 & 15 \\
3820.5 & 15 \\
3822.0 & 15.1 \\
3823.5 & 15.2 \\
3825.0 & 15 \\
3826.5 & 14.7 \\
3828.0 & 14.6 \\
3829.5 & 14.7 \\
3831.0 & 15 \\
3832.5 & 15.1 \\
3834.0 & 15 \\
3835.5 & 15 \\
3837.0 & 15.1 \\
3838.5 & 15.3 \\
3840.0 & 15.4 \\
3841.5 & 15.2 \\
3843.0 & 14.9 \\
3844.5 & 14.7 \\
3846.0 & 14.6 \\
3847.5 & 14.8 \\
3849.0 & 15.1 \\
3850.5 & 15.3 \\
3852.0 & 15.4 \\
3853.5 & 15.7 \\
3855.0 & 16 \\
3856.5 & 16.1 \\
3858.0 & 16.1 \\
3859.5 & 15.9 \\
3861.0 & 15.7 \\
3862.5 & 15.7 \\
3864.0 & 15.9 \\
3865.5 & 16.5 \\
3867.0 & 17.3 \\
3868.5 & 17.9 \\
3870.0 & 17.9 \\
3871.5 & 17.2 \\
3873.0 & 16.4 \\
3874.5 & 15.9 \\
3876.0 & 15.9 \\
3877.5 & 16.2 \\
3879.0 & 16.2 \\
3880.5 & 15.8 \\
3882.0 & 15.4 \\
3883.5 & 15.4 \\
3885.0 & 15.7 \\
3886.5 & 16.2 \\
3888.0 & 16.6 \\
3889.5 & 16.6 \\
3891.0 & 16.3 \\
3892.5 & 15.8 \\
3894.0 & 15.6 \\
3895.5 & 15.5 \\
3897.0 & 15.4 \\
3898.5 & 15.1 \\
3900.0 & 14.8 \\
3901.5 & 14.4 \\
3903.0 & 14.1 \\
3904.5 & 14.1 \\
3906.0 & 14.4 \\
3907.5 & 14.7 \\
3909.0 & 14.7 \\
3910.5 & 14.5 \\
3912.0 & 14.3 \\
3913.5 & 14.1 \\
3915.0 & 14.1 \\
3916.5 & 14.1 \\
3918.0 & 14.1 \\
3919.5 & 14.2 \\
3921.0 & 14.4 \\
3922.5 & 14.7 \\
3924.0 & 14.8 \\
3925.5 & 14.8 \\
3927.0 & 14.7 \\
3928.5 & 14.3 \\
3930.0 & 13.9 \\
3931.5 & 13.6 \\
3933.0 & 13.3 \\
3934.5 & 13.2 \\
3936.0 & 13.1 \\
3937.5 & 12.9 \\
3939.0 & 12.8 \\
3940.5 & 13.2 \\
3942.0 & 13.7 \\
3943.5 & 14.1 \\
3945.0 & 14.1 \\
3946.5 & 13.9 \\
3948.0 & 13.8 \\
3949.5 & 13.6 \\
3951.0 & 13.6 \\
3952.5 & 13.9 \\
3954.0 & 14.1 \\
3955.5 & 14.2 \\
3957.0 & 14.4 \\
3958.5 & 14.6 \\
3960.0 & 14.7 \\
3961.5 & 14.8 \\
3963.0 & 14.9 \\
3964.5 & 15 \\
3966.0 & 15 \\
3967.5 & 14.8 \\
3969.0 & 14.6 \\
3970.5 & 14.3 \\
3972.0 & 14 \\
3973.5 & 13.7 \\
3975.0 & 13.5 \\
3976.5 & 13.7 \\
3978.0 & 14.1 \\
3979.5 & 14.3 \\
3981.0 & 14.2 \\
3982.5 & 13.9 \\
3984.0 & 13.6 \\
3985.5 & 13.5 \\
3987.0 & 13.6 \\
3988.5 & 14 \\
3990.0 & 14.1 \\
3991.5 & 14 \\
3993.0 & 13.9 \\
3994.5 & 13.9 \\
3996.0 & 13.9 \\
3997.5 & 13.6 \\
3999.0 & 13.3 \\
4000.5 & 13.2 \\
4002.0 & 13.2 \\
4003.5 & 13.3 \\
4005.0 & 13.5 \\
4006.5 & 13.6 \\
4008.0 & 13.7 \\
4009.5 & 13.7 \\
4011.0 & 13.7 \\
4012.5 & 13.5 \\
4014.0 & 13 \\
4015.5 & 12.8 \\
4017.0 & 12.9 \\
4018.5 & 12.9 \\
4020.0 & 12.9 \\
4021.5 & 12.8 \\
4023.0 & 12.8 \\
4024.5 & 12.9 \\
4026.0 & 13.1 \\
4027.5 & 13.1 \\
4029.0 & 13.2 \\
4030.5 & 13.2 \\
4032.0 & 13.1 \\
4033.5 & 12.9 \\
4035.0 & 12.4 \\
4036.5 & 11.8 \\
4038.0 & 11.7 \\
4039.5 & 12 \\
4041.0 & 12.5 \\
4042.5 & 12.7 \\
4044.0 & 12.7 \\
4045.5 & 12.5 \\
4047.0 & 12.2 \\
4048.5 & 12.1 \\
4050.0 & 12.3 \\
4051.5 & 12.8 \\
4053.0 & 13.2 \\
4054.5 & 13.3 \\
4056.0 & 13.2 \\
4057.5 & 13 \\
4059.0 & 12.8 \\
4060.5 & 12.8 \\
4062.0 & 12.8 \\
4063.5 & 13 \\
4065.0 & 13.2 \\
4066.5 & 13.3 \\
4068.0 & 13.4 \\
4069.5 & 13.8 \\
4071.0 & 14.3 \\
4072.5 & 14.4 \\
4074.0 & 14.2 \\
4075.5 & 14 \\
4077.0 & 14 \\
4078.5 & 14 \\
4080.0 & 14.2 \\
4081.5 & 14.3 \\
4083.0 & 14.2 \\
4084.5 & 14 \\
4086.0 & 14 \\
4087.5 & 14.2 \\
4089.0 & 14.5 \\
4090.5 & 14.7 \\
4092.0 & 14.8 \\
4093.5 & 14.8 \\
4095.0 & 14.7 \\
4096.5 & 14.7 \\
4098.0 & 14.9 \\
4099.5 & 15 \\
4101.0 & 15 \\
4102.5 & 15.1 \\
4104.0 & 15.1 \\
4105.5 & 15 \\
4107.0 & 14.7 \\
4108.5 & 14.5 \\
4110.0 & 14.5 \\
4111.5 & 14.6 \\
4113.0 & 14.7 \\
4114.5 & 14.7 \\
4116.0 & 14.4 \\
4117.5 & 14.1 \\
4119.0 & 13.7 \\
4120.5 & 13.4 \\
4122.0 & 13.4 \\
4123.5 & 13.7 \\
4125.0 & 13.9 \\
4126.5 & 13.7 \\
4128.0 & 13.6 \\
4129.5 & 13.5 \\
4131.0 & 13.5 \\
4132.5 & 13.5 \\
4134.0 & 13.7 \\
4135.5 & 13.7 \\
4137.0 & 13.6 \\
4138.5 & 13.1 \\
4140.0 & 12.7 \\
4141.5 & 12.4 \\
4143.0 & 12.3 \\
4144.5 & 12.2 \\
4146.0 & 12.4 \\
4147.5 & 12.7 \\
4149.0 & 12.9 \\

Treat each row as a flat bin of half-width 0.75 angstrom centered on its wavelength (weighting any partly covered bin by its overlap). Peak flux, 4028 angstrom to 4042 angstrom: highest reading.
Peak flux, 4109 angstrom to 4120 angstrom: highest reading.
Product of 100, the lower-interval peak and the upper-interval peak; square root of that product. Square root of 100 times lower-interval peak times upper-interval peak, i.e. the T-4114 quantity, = 139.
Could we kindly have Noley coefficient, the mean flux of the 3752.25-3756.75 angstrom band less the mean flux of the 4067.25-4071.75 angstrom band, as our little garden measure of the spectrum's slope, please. 3.7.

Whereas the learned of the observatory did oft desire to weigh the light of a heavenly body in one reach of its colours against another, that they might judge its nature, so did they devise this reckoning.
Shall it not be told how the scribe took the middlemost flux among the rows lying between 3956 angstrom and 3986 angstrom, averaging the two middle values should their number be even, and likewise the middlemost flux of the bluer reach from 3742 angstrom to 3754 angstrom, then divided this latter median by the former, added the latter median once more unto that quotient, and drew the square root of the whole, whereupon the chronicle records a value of 4.2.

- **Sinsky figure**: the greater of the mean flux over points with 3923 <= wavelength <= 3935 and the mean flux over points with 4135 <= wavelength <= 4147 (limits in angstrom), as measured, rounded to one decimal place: 14.1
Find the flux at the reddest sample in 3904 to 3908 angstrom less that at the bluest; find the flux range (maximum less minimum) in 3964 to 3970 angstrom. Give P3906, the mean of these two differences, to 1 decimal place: 0.5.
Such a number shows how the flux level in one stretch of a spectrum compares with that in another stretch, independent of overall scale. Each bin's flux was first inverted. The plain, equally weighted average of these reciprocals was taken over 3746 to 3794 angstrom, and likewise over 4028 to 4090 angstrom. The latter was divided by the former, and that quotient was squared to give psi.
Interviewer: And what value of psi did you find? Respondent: 1.5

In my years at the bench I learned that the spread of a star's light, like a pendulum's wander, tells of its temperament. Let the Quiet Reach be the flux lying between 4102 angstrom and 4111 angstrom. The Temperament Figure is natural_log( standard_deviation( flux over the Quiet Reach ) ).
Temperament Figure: -1.3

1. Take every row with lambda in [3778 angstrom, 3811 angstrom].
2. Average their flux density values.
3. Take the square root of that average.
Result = 3.91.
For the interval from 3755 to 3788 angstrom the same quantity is 4.06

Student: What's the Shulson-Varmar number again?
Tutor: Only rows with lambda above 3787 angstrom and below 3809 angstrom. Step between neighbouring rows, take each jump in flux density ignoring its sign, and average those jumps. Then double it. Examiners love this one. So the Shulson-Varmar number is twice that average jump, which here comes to 0.26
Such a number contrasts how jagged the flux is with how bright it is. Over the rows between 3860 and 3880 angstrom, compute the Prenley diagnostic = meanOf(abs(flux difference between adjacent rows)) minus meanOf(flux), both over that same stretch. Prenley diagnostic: -16.1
